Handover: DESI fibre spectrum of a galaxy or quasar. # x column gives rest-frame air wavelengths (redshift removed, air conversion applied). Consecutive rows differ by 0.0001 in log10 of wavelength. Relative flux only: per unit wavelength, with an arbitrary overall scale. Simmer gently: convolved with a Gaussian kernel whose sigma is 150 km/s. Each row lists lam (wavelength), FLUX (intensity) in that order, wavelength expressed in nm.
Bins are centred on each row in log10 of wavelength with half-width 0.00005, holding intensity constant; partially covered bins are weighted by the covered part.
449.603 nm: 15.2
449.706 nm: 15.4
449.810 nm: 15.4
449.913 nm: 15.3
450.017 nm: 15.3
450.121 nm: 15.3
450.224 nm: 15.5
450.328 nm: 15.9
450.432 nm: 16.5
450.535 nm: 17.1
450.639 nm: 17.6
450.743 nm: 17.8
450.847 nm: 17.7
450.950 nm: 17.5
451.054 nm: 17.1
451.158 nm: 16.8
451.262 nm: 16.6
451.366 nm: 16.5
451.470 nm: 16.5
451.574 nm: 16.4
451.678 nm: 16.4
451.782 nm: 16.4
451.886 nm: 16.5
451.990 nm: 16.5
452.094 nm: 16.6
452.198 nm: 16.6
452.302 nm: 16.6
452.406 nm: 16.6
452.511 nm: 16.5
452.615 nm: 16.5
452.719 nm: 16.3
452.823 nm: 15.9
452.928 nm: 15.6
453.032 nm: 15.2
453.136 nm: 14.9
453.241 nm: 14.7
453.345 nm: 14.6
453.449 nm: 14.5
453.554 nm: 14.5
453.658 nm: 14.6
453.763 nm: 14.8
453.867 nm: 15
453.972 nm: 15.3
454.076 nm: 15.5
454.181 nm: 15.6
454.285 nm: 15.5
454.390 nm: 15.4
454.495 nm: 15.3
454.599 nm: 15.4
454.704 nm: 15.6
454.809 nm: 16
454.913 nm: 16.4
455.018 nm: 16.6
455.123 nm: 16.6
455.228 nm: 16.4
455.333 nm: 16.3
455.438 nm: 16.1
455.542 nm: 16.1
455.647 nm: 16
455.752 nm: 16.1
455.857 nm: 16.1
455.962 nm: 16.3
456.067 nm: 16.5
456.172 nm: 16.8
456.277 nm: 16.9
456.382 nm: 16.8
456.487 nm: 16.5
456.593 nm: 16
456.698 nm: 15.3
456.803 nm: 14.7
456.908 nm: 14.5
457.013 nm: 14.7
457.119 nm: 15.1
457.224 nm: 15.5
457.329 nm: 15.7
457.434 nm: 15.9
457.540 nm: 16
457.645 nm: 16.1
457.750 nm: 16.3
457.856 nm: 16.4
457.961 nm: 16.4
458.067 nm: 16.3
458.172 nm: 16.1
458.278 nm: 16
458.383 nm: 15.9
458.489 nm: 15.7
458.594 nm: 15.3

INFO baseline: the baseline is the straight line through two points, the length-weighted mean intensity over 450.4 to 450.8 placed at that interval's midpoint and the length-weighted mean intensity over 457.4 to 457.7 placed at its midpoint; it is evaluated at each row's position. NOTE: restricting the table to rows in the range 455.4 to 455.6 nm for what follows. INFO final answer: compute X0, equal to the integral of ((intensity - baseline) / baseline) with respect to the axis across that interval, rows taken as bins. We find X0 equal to -0.004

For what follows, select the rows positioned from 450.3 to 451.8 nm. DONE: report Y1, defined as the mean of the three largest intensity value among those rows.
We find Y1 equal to 17.7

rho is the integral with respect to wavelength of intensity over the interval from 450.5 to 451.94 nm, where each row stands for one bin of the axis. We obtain 24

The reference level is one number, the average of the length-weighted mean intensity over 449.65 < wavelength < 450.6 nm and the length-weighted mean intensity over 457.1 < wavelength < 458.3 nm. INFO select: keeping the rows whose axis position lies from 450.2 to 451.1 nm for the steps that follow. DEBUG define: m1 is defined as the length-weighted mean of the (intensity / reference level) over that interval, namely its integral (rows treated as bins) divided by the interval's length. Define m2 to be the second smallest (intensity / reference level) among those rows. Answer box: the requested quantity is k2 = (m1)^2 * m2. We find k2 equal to 1.15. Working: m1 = 1.071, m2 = 1.00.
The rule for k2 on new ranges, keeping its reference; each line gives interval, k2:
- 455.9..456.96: 0.94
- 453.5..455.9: 0.90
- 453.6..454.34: 0.85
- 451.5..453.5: 0.93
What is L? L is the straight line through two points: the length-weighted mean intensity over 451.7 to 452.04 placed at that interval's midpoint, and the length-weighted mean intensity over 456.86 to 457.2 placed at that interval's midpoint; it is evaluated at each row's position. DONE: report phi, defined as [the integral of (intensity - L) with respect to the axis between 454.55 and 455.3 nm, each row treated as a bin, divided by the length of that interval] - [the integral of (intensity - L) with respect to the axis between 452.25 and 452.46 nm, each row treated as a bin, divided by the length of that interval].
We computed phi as 0.4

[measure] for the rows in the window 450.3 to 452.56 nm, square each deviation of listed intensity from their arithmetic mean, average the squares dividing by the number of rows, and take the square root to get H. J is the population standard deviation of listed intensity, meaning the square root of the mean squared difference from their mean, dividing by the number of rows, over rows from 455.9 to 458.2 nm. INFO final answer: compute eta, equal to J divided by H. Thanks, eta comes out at 1.43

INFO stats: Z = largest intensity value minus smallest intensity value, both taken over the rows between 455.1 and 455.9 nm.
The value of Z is 0.60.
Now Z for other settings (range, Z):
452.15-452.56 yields 0.10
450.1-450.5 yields 1.20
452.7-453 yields 0.70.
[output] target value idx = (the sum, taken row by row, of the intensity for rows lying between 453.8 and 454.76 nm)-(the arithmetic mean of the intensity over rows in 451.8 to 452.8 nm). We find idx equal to 122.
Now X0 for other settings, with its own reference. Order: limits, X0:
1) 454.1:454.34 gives -0.016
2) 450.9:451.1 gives 0.001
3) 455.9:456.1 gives 0.001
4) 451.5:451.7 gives -0.008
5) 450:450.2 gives -0.024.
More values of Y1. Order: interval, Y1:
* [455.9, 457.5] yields 16.8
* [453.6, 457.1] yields 16.8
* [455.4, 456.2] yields 16.5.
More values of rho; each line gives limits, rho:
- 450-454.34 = 70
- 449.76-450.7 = 15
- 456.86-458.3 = 23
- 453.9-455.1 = 19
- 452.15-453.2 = 17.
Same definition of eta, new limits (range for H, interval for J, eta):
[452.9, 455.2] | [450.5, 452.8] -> 0.73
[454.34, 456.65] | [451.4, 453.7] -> 1.84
